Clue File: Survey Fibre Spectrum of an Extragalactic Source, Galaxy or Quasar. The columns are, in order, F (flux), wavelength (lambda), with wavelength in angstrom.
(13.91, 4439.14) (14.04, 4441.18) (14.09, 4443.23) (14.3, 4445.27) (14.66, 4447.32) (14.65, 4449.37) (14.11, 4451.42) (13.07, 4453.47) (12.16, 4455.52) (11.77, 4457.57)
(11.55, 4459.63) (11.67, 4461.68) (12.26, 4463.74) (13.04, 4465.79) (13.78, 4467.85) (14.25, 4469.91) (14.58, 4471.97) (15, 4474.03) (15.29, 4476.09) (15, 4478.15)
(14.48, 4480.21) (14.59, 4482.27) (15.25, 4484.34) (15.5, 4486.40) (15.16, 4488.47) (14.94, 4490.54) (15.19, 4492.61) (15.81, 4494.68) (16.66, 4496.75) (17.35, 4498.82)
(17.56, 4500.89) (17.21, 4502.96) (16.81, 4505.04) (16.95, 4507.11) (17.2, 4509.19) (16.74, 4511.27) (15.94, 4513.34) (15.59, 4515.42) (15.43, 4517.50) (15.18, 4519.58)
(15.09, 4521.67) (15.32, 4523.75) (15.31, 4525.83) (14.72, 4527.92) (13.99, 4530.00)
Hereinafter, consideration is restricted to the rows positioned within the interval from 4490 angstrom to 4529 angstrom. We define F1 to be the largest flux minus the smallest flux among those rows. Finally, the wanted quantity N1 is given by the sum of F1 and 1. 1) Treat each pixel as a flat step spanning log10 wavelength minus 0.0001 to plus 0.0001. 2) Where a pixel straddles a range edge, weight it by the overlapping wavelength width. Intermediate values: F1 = 2.8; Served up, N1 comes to 3.8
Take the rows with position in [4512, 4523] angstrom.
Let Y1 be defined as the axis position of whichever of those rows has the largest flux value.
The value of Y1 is 4513.34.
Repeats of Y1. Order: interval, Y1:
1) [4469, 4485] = 4476.09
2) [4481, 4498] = 4496.75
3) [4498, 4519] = 4500.89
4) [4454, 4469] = 4467.85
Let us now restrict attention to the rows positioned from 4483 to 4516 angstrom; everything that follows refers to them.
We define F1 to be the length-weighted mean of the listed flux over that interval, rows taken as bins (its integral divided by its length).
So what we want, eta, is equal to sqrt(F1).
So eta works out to 4.03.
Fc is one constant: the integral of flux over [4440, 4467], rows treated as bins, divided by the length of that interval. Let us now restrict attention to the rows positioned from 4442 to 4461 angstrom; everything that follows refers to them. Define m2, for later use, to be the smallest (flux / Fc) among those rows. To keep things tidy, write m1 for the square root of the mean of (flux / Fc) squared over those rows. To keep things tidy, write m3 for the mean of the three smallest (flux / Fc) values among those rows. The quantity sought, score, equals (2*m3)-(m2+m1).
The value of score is -0.10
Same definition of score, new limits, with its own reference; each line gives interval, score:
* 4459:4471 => -0.05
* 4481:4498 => -0.01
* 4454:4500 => -0.20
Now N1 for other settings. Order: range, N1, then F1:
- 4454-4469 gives 3.2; 2.2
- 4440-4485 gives 4.7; 3.7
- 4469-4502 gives 4.3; 3.3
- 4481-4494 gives 1.9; 0.9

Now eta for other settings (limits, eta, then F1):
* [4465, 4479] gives 3.80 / 14.4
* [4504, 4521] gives 4.02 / 16.2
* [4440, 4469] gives 3.64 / 13.2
